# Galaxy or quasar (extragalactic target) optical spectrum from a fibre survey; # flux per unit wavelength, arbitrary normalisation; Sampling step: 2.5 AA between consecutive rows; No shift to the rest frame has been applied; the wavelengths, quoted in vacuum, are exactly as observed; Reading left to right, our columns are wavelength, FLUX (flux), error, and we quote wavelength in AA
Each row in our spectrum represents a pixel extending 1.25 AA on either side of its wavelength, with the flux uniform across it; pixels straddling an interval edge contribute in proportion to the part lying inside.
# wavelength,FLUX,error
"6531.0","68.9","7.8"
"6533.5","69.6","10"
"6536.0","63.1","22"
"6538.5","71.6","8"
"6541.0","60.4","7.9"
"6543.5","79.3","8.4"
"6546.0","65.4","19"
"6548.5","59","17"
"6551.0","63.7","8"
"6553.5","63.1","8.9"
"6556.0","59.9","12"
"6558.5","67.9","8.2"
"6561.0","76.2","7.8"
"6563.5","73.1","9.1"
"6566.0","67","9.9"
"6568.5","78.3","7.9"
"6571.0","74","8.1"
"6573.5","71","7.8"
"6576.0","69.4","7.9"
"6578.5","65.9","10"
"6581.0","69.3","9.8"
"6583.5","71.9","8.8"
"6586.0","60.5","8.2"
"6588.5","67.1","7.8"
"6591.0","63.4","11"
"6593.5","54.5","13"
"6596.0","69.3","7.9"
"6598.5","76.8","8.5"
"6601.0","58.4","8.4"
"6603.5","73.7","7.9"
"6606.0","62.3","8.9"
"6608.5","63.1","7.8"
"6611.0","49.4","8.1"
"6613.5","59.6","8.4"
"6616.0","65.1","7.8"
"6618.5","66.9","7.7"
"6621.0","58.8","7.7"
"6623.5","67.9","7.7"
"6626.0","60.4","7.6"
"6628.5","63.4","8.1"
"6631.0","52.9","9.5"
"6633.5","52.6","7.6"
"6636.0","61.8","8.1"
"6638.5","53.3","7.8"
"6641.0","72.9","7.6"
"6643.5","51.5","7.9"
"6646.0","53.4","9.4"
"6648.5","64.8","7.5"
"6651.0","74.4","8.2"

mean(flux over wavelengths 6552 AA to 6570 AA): 69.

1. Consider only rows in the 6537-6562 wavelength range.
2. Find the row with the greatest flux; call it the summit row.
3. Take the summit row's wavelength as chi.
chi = 6543.5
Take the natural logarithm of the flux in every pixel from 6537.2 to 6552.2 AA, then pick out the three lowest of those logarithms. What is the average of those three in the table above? 4.11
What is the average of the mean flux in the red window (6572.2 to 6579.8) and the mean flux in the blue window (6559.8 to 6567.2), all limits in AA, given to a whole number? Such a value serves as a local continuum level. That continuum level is 70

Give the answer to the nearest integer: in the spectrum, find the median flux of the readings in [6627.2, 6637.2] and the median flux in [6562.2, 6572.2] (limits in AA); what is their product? 4218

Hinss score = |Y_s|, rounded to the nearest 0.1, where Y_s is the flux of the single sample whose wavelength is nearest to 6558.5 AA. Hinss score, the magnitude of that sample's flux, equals 67.9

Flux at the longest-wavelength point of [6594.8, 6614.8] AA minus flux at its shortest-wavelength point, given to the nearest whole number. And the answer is -10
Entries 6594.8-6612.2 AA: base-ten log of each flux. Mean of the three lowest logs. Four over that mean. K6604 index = 2.28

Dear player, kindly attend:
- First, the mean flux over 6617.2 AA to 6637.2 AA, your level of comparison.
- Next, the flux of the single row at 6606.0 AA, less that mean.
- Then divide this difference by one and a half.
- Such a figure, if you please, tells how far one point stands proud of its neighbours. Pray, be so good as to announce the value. 1.1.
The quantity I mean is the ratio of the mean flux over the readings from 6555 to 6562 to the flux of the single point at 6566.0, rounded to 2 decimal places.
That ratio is 1.01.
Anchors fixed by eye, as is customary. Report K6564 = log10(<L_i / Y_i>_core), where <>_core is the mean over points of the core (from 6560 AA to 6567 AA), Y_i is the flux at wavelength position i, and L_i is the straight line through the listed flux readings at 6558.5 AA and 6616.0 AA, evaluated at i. -0.03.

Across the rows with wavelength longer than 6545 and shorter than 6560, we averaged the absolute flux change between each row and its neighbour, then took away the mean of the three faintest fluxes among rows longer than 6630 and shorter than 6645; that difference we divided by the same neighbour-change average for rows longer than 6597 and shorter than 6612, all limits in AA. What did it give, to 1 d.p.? -4.0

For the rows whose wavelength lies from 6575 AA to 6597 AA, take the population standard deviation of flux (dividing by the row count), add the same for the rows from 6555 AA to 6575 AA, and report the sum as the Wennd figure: 10.6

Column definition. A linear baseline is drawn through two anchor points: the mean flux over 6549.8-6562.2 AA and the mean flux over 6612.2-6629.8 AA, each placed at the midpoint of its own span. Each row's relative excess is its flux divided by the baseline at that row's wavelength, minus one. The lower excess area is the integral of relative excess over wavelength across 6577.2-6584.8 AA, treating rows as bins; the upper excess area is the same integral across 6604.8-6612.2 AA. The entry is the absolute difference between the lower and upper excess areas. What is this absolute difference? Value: 1.1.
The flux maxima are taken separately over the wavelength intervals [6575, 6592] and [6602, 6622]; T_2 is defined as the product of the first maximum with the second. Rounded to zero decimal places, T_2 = 5299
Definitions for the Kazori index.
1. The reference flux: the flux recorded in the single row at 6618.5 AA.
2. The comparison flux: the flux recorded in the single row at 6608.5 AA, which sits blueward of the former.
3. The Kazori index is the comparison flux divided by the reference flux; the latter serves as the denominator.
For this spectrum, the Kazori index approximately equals 0.94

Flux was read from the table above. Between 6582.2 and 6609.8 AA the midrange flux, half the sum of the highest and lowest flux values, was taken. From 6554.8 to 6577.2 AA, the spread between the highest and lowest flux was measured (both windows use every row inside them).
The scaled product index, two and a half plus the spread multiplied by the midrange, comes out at 1210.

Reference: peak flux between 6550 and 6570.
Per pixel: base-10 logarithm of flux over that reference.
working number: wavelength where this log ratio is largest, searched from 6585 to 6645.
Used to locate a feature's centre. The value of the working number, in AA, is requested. 6598.5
